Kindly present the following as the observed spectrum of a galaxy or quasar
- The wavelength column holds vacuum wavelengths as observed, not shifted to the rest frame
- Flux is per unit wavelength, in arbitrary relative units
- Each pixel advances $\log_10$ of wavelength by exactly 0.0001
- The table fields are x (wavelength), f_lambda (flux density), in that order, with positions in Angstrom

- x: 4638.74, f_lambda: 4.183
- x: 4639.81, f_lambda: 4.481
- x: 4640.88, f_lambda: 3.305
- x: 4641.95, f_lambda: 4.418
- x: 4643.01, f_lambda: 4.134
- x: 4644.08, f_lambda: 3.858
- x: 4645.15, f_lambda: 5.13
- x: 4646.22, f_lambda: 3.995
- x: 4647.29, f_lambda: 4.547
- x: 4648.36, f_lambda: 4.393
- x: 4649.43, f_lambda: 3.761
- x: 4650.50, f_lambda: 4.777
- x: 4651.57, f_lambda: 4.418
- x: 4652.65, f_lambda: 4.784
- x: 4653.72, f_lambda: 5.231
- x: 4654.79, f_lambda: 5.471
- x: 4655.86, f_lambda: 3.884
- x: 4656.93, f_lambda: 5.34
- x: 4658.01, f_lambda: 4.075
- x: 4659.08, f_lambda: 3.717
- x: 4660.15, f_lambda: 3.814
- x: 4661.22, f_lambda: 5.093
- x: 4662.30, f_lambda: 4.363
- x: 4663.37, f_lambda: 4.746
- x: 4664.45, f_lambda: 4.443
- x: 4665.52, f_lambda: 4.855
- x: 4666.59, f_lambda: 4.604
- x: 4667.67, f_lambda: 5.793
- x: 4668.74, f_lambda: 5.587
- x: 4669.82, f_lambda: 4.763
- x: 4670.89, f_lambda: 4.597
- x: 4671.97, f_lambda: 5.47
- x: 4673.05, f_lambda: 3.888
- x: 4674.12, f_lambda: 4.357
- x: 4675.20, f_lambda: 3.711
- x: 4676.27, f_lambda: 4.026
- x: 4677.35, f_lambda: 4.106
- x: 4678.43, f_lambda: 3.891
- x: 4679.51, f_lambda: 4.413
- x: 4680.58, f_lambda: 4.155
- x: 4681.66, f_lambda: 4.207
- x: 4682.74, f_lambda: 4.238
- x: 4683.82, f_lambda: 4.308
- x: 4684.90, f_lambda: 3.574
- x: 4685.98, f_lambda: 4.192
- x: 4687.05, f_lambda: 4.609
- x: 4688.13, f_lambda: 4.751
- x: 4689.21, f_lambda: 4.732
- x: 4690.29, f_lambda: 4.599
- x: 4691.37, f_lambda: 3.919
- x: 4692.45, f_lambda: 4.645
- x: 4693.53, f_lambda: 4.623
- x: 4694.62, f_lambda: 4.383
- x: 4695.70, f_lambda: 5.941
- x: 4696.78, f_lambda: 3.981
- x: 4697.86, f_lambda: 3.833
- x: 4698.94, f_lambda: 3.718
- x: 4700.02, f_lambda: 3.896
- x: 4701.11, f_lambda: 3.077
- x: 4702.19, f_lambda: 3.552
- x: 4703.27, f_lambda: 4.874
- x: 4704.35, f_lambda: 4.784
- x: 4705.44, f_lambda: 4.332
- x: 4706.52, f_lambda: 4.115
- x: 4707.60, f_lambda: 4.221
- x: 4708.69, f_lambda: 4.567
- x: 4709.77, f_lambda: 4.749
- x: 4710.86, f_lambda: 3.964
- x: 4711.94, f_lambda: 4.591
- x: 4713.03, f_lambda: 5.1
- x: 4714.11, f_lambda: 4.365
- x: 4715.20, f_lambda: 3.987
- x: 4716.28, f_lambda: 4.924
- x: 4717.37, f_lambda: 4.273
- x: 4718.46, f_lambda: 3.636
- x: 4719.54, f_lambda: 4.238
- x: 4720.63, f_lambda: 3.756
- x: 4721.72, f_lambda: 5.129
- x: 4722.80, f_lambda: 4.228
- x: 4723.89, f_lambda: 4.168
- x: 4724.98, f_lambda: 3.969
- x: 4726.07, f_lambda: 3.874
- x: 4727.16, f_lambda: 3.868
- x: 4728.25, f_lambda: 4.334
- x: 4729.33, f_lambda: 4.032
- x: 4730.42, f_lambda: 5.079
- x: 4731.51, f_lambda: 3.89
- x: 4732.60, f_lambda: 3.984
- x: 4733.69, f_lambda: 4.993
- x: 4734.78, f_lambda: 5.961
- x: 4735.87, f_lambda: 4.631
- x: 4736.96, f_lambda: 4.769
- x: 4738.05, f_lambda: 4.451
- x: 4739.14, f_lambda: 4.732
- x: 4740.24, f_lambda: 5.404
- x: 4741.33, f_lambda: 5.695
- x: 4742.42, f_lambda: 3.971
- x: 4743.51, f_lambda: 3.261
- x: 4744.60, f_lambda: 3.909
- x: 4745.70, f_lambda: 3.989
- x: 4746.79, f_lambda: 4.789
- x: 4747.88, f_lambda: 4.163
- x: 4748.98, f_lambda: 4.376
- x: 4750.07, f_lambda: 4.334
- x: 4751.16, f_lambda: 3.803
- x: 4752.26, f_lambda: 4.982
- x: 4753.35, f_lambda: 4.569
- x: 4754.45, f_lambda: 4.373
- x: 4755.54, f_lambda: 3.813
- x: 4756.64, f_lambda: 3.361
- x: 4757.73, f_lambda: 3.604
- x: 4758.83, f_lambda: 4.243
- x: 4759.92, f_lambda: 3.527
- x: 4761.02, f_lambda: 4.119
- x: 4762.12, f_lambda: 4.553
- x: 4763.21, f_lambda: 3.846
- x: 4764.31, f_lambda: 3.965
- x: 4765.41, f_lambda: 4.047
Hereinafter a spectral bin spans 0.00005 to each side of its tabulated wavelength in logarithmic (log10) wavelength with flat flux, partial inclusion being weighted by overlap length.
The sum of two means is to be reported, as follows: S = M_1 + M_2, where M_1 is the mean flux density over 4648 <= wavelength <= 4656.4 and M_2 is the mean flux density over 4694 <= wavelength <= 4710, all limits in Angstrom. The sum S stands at 8.86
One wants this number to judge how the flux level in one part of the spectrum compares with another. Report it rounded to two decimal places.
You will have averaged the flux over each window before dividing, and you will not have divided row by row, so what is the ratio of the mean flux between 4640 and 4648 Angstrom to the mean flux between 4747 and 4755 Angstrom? 0.96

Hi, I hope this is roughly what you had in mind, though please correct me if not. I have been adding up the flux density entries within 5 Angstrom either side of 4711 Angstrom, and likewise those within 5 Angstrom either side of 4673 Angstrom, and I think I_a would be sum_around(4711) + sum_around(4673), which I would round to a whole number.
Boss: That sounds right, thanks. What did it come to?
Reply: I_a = 80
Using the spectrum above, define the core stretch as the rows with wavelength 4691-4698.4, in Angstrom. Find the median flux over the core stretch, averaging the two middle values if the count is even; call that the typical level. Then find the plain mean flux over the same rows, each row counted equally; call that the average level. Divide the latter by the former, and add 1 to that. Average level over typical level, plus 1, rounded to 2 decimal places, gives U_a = 2.02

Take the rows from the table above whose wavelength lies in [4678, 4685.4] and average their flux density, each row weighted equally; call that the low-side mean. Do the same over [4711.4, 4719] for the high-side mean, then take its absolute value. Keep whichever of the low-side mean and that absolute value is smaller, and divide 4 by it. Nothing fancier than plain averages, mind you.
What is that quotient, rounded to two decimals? 0.97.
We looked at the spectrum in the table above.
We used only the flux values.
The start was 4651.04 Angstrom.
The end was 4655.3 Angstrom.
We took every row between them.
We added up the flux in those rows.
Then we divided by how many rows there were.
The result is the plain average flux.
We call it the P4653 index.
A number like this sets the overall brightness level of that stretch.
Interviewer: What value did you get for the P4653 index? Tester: 5.0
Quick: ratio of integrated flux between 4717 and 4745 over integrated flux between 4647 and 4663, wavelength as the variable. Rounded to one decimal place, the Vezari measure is 1.7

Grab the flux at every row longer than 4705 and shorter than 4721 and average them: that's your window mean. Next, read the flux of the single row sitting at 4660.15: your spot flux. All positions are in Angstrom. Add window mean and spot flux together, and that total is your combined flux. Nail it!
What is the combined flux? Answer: 8.14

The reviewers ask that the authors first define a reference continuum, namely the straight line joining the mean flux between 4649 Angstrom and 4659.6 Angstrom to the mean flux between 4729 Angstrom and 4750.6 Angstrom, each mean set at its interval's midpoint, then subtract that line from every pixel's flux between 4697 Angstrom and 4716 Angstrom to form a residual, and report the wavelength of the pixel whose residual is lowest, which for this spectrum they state 4701.11 Angstrom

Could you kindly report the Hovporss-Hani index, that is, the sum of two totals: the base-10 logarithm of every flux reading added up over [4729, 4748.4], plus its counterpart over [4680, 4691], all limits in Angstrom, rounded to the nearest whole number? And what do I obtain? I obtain 18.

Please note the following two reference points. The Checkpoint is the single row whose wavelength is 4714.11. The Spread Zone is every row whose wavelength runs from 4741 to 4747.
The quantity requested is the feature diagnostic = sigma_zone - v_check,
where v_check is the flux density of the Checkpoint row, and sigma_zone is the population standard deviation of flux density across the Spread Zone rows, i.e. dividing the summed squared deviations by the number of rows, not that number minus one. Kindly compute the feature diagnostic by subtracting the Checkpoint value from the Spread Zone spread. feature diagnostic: -3.6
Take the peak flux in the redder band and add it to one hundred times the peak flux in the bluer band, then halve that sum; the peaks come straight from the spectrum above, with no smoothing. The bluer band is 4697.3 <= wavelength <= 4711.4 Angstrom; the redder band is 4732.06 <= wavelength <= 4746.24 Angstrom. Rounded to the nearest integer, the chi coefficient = 247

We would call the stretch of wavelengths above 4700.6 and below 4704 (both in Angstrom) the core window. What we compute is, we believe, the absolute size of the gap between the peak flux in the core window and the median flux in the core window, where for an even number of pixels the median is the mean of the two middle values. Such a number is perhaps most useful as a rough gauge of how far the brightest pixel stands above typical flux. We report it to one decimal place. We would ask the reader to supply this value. 1.3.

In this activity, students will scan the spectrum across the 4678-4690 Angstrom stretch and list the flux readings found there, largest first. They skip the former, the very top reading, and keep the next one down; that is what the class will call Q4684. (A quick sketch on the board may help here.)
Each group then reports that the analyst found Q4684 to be 4.732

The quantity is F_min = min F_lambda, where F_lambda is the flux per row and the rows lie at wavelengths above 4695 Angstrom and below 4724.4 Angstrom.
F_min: 3.077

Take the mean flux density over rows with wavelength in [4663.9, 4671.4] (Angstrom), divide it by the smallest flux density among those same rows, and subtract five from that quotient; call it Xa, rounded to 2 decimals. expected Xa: -3.89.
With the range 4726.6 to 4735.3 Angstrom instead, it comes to -3.83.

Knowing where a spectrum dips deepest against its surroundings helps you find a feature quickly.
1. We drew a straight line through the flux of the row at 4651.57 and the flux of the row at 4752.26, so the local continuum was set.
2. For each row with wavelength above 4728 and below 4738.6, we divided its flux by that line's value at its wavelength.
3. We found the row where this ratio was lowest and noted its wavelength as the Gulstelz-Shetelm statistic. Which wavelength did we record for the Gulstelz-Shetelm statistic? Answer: 4731.51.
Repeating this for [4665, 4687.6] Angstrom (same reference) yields 4684.90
